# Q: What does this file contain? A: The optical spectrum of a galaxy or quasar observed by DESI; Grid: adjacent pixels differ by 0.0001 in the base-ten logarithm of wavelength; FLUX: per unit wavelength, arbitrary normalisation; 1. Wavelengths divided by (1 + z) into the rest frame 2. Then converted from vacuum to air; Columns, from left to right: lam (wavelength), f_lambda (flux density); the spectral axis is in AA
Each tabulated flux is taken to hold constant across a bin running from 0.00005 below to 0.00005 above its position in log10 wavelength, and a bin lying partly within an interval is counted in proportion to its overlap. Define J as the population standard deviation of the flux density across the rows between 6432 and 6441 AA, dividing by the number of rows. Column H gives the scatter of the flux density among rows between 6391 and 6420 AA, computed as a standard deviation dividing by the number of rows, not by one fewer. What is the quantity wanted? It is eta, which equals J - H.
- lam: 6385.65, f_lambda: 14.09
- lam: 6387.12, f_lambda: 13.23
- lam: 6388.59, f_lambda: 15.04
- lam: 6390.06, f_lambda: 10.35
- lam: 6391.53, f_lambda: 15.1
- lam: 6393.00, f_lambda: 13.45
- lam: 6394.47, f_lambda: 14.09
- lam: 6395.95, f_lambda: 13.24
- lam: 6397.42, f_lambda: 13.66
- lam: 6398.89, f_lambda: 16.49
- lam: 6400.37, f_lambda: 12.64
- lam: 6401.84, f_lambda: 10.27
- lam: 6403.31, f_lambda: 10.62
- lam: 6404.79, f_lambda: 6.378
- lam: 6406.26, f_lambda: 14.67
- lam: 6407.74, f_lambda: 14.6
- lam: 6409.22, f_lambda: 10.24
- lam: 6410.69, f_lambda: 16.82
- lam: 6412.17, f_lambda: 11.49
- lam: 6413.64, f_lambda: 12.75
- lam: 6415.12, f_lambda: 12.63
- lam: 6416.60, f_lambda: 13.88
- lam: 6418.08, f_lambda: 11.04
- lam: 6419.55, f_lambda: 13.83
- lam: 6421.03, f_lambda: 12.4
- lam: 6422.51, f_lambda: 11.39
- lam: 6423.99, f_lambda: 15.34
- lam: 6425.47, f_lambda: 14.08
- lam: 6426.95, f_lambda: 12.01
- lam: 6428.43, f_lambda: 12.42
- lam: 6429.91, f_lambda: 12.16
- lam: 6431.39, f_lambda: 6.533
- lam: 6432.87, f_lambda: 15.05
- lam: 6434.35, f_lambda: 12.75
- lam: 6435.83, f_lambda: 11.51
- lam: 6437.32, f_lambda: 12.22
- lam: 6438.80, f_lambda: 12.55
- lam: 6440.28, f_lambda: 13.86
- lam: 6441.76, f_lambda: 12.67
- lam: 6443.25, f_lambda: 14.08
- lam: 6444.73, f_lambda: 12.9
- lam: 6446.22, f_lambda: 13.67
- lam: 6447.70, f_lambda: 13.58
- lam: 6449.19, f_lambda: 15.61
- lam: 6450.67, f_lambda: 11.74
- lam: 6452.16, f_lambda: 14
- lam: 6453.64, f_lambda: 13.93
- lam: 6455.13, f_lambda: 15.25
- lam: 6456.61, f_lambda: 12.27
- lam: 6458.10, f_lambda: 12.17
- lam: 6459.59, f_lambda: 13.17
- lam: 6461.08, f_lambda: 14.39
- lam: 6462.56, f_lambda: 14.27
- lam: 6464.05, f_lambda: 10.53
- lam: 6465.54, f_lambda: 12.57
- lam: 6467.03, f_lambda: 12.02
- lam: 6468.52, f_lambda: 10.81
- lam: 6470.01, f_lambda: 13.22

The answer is -1.2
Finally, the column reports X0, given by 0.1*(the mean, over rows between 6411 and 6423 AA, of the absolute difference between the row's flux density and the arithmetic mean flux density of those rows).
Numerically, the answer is 0.085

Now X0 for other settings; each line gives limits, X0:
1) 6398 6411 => 0.280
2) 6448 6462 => 0.114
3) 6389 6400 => 0.125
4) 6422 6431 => 0.121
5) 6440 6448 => 0.045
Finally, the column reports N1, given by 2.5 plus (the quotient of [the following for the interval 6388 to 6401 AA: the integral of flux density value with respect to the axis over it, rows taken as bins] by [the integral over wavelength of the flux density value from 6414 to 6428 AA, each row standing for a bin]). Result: 3.49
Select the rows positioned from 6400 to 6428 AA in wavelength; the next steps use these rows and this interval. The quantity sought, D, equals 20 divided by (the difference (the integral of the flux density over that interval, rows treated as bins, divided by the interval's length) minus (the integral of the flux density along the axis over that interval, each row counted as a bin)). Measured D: -0.06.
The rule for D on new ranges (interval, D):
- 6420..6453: -0.05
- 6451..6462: -0.15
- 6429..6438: -0.21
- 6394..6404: -0.17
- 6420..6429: -0.19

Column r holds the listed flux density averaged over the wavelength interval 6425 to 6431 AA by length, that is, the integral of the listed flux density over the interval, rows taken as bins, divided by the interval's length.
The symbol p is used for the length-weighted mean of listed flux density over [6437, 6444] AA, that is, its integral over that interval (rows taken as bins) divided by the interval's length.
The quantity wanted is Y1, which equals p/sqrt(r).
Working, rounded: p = 13.1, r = 12.2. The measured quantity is 3.75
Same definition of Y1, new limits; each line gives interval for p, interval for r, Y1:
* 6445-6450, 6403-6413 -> 4.04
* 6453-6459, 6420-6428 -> 3.71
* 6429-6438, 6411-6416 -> 3.28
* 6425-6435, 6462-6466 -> 3.44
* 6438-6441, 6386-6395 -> 3.58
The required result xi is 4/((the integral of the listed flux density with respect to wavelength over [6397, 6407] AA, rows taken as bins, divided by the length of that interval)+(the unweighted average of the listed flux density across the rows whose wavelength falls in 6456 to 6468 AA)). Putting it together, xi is 0.162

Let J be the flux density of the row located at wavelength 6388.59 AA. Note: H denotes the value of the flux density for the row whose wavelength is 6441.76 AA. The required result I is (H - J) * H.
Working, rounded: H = 12.67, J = 15.04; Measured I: -30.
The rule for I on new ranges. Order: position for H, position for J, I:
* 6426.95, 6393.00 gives -17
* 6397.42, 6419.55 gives -2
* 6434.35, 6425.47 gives -17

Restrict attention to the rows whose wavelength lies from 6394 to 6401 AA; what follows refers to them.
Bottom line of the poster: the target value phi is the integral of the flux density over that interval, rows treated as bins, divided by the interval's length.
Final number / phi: 14.0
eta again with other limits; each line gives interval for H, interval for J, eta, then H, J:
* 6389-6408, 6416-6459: -0.9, 2.6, 1.7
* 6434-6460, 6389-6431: 1.0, 1.1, 2.1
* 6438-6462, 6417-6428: 0.4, 1.1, 1.5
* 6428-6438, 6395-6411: 0.6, 2.4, 3.0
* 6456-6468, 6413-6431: 0.0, 1.2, 1.2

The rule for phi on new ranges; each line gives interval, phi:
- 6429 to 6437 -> 11.6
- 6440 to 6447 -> 13.4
